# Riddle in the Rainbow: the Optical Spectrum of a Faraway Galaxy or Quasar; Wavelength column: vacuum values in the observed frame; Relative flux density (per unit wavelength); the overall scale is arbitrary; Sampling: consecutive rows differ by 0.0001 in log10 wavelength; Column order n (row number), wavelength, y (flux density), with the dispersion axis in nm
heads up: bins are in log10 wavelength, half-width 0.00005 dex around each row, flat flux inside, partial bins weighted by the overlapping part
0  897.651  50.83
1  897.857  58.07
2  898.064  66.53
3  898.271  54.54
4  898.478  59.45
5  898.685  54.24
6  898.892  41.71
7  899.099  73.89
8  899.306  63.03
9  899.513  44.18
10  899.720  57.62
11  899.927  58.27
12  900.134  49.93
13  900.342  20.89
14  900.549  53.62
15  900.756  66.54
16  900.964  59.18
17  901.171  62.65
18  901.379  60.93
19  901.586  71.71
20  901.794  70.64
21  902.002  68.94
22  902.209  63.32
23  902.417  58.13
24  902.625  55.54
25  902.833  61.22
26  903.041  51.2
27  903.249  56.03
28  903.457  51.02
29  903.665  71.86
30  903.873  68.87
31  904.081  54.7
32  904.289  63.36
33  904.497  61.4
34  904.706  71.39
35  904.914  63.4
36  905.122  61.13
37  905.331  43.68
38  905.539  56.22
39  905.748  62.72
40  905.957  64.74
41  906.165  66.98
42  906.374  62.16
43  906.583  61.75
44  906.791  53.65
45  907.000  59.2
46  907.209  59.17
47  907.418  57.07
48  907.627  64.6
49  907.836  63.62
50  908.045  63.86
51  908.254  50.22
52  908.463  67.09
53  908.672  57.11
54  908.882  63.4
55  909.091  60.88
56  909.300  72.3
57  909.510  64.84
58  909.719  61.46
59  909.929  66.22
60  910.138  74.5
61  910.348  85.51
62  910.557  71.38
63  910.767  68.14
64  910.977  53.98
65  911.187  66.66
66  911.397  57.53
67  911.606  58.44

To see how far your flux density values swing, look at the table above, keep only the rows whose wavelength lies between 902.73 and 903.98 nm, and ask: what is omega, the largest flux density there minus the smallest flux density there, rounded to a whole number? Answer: 21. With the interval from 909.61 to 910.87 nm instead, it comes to 24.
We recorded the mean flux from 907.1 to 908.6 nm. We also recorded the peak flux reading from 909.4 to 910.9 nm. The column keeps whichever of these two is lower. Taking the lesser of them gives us 61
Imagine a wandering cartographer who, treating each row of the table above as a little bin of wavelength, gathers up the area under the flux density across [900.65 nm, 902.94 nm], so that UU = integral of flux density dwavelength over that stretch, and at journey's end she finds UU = 145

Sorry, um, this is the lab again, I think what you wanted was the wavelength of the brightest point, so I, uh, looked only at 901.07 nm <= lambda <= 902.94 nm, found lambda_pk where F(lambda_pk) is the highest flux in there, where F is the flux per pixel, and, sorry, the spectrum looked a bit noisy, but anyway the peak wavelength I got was 901.586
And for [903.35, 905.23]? 903.665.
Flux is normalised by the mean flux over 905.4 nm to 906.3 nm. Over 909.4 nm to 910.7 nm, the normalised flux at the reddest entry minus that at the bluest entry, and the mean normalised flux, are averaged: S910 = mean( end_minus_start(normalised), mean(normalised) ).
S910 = 0.62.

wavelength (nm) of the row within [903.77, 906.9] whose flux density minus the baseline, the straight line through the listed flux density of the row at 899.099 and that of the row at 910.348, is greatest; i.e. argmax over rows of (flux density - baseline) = 904.706 nm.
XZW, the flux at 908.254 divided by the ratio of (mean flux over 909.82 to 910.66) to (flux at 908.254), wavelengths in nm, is 34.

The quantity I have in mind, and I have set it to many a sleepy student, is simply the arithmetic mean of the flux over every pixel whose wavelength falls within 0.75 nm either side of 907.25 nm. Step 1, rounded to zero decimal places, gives 60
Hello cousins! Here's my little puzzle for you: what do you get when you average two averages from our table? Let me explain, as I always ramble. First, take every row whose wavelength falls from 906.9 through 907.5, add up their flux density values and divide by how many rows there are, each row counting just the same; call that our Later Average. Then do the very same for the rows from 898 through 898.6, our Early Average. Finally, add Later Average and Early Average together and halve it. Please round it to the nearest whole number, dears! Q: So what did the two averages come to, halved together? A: 59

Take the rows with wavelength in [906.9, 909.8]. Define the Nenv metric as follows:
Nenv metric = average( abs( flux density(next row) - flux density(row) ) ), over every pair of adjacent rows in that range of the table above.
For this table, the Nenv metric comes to 6.3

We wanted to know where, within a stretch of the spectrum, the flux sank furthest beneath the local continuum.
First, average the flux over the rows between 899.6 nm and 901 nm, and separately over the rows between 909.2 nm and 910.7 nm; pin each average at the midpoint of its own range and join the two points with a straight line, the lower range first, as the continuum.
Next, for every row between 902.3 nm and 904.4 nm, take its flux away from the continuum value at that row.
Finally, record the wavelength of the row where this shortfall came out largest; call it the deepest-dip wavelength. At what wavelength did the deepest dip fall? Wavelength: 903.457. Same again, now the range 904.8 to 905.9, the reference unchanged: 905.331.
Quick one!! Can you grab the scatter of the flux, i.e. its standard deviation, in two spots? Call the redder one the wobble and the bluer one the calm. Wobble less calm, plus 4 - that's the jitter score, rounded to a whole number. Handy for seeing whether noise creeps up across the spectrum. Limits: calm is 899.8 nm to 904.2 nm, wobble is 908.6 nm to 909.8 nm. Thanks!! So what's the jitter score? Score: -2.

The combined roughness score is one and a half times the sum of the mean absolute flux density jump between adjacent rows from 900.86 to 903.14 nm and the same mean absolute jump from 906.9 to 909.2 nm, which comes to 16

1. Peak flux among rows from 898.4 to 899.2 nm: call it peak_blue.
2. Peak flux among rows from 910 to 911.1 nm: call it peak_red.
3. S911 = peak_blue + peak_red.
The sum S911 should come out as 159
